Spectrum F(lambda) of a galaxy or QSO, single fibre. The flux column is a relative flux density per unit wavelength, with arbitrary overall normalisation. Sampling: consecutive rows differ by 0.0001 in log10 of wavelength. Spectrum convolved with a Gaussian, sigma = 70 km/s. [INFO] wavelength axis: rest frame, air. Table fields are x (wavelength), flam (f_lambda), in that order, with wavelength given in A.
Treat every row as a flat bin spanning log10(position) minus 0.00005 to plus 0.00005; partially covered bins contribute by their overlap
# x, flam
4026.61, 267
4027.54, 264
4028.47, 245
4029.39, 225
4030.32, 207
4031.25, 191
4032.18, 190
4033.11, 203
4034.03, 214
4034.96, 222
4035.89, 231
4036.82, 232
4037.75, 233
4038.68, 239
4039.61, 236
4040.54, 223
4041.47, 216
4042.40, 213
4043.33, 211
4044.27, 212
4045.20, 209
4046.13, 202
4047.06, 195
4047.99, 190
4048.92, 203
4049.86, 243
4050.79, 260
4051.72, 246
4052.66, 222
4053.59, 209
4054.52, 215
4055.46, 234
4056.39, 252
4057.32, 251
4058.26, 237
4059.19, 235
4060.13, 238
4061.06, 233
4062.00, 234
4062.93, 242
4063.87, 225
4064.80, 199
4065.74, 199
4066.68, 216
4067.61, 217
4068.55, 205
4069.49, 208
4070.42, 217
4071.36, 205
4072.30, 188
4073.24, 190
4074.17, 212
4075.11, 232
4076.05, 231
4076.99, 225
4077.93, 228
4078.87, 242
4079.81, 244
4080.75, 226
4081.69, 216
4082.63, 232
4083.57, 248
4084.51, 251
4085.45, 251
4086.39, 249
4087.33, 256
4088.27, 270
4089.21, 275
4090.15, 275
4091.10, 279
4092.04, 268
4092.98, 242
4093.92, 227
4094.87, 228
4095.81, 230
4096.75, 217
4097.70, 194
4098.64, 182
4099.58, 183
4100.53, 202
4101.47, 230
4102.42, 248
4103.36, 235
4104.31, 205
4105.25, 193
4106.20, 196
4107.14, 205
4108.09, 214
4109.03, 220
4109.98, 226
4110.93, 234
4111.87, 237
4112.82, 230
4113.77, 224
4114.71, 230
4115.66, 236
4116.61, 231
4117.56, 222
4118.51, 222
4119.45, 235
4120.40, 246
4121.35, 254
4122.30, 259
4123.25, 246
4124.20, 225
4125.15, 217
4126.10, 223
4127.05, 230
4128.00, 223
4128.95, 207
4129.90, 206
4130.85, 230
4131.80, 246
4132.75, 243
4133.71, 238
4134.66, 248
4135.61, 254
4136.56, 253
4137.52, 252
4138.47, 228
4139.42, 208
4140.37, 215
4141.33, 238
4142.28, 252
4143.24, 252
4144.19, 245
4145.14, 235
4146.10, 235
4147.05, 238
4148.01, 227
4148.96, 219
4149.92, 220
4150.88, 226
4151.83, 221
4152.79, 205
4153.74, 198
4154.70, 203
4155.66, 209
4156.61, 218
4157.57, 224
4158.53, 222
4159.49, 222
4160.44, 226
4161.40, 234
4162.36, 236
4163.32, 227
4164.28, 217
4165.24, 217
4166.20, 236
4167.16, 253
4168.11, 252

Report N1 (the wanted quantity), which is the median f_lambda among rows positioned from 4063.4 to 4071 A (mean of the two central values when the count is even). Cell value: 212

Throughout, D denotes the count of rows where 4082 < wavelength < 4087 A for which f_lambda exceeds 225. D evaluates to 5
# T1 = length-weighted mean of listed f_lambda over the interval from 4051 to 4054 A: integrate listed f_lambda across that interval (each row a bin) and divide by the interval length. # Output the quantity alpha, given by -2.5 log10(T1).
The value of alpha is -5.90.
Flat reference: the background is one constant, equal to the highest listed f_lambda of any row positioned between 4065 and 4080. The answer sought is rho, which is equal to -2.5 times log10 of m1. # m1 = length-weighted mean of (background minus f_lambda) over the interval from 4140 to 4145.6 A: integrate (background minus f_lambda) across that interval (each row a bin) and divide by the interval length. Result -1.5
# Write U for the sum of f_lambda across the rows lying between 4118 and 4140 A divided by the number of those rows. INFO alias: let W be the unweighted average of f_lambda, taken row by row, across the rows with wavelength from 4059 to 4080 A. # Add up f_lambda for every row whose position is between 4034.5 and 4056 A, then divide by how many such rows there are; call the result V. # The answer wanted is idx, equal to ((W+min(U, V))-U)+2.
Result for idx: 209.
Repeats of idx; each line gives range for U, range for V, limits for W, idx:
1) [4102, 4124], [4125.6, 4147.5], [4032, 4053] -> 221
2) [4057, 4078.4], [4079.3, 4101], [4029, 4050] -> 217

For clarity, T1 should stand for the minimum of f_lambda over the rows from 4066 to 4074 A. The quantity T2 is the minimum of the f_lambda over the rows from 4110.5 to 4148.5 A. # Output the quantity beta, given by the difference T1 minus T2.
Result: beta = -18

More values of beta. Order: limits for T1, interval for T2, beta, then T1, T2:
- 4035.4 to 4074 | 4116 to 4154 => -10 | 188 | 198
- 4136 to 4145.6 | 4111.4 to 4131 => 2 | 208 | 206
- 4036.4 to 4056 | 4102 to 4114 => -3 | 190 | 193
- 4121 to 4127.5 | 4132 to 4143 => 9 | 217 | 208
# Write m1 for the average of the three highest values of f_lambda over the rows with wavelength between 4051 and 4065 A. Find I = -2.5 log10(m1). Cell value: -5.99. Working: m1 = 250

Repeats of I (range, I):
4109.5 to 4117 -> -5.93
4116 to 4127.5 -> -6.01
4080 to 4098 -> -6.10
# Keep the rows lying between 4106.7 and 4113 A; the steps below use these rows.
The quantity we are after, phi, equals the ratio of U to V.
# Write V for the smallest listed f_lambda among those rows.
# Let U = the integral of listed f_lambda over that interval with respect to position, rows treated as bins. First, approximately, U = 1408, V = 205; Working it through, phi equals 6.9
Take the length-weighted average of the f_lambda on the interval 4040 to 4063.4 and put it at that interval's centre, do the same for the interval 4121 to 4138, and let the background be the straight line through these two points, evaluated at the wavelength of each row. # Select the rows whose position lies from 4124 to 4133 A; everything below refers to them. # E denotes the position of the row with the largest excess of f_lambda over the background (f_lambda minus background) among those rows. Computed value 4131.80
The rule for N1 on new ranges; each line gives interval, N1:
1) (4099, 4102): 202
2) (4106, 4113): 223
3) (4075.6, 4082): 228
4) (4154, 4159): 218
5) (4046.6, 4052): 223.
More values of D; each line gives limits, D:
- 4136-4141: 3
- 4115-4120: 3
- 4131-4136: 5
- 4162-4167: 3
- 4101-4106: 3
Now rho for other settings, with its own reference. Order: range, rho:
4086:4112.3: -2.9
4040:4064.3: -3.2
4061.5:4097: -2.7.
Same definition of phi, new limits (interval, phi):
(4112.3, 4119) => 6.9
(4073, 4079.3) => 7.4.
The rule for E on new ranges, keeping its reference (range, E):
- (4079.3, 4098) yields 4091.10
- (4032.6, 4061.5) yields 4050.79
